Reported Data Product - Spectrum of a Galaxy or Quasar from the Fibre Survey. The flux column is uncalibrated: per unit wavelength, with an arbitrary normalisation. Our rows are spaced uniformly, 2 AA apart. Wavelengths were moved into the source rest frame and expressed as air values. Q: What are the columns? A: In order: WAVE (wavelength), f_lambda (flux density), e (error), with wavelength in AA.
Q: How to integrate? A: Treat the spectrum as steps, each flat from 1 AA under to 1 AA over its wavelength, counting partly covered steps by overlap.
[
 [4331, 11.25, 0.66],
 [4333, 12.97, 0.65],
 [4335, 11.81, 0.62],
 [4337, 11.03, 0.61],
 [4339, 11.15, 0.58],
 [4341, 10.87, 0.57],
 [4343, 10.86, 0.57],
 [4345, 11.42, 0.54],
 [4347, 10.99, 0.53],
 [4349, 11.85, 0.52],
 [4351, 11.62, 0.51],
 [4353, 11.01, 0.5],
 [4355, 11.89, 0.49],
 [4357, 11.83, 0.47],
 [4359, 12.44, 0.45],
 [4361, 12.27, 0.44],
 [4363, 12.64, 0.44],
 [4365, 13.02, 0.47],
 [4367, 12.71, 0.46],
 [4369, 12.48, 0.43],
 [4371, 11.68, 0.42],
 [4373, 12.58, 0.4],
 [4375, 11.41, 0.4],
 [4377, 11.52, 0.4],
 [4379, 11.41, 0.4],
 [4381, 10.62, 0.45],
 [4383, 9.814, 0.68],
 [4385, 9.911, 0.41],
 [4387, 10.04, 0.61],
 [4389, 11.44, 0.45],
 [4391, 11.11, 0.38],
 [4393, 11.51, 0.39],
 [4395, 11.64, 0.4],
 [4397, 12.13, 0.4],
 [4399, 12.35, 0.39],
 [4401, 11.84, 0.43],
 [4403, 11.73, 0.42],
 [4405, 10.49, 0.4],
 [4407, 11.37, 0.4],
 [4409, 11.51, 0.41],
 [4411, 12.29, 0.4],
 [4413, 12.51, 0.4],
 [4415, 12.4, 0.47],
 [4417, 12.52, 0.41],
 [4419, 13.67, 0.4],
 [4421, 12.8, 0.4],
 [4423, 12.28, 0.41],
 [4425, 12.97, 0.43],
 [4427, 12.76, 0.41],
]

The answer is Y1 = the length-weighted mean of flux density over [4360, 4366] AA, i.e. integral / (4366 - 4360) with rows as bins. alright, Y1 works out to 12.6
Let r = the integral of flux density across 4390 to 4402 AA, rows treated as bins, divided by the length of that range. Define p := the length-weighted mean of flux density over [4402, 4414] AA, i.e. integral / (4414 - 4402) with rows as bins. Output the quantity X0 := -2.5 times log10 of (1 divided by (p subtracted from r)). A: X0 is -2.4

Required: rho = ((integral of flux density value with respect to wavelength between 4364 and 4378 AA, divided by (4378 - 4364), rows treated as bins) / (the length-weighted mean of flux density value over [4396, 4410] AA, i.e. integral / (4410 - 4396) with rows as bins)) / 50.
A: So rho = 0.0210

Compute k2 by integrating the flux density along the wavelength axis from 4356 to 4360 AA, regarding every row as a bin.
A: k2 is 48.5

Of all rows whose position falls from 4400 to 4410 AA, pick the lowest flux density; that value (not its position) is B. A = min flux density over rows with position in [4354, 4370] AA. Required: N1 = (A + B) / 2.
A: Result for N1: 11.16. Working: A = 11.83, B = 10.49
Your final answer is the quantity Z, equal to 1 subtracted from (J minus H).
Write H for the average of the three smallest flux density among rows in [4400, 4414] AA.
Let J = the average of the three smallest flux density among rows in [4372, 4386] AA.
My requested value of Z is -2.0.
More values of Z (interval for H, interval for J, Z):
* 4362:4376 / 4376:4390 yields -2.9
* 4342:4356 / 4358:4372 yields 0.2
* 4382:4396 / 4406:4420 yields 0.8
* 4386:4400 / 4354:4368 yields 0.1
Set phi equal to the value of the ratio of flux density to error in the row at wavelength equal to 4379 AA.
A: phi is 28.5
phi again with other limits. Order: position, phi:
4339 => 19.2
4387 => 16.5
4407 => 28.4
